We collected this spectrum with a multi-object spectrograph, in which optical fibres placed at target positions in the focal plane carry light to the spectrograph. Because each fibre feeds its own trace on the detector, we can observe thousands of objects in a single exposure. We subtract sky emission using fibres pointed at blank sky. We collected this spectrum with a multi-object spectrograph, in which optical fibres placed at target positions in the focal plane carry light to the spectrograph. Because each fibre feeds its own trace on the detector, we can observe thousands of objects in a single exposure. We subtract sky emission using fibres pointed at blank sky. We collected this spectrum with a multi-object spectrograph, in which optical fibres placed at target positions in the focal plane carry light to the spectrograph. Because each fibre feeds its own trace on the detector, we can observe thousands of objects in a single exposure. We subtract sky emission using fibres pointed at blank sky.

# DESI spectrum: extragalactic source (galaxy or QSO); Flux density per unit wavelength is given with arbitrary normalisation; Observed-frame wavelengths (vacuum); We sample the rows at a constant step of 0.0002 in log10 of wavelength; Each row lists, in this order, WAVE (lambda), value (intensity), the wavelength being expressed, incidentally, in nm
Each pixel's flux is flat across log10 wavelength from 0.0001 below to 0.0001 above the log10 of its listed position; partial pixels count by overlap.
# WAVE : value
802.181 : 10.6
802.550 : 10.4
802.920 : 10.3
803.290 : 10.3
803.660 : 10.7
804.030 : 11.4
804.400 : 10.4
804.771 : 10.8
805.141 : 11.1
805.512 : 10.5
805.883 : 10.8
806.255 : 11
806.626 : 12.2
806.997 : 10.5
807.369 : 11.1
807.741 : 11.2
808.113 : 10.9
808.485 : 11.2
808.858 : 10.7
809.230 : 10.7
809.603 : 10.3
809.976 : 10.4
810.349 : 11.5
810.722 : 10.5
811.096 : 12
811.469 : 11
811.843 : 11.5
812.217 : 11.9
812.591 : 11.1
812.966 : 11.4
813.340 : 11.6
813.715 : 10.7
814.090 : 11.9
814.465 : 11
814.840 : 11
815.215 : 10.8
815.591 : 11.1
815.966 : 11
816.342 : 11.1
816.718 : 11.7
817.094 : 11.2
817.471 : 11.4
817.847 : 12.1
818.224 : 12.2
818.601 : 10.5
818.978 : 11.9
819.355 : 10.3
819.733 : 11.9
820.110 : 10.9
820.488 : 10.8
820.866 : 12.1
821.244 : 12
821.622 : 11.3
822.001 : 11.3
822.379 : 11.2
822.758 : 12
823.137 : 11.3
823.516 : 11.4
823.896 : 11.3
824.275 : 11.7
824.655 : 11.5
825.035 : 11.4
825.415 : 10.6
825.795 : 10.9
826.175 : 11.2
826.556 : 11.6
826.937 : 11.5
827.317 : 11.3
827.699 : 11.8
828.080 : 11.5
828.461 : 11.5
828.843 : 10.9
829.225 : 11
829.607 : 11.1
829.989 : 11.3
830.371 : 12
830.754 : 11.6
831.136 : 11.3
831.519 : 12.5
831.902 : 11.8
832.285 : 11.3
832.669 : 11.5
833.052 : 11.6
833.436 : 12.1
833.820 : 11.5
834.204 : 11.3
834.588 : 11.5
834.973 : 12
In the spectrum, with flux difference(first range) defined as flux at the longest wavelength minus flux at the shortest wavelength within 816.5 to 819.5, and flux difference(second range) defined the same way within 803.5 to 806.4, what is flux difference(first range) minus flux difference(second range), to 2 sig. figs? -1.7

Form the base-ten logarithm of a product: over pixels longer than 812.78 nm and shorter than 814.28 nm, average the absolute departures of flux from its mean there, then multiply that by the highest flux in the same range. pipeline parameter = 0.62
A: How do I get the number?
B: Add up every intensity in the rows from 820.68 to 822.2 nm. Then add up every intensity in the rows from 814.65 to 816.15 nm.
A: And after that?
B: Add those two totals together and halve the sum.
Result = 45.3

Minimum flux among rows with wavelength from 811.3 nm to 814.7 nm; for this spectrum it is 10.7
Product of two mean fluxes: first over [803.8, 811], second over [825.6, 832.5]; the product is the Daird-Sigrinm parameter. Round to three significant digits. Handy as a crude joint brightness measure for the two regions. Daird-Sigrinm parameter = 125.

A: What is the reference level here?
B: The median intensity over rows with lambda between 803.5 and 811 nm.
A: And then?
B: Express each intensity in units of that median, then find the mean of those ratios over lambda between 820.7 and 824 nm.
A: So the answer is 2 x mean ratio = 2.138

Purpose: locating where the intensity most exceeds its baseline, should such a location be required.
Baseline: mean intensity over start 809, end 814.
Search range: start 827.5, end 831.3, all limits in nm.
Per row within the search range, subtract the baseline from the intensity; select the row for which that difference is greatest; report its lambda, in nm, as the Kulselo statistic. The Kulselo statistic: 830.371 nm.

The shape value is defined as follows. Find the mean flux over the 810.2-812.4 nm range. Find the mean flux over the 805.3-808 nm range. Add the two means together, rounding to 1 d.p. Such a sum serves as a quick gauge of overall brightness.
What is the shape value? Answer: 22.4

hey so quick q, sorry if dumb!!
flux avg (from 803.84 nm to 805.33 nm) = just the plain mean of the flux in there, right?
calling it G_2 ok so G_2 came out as 10.93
